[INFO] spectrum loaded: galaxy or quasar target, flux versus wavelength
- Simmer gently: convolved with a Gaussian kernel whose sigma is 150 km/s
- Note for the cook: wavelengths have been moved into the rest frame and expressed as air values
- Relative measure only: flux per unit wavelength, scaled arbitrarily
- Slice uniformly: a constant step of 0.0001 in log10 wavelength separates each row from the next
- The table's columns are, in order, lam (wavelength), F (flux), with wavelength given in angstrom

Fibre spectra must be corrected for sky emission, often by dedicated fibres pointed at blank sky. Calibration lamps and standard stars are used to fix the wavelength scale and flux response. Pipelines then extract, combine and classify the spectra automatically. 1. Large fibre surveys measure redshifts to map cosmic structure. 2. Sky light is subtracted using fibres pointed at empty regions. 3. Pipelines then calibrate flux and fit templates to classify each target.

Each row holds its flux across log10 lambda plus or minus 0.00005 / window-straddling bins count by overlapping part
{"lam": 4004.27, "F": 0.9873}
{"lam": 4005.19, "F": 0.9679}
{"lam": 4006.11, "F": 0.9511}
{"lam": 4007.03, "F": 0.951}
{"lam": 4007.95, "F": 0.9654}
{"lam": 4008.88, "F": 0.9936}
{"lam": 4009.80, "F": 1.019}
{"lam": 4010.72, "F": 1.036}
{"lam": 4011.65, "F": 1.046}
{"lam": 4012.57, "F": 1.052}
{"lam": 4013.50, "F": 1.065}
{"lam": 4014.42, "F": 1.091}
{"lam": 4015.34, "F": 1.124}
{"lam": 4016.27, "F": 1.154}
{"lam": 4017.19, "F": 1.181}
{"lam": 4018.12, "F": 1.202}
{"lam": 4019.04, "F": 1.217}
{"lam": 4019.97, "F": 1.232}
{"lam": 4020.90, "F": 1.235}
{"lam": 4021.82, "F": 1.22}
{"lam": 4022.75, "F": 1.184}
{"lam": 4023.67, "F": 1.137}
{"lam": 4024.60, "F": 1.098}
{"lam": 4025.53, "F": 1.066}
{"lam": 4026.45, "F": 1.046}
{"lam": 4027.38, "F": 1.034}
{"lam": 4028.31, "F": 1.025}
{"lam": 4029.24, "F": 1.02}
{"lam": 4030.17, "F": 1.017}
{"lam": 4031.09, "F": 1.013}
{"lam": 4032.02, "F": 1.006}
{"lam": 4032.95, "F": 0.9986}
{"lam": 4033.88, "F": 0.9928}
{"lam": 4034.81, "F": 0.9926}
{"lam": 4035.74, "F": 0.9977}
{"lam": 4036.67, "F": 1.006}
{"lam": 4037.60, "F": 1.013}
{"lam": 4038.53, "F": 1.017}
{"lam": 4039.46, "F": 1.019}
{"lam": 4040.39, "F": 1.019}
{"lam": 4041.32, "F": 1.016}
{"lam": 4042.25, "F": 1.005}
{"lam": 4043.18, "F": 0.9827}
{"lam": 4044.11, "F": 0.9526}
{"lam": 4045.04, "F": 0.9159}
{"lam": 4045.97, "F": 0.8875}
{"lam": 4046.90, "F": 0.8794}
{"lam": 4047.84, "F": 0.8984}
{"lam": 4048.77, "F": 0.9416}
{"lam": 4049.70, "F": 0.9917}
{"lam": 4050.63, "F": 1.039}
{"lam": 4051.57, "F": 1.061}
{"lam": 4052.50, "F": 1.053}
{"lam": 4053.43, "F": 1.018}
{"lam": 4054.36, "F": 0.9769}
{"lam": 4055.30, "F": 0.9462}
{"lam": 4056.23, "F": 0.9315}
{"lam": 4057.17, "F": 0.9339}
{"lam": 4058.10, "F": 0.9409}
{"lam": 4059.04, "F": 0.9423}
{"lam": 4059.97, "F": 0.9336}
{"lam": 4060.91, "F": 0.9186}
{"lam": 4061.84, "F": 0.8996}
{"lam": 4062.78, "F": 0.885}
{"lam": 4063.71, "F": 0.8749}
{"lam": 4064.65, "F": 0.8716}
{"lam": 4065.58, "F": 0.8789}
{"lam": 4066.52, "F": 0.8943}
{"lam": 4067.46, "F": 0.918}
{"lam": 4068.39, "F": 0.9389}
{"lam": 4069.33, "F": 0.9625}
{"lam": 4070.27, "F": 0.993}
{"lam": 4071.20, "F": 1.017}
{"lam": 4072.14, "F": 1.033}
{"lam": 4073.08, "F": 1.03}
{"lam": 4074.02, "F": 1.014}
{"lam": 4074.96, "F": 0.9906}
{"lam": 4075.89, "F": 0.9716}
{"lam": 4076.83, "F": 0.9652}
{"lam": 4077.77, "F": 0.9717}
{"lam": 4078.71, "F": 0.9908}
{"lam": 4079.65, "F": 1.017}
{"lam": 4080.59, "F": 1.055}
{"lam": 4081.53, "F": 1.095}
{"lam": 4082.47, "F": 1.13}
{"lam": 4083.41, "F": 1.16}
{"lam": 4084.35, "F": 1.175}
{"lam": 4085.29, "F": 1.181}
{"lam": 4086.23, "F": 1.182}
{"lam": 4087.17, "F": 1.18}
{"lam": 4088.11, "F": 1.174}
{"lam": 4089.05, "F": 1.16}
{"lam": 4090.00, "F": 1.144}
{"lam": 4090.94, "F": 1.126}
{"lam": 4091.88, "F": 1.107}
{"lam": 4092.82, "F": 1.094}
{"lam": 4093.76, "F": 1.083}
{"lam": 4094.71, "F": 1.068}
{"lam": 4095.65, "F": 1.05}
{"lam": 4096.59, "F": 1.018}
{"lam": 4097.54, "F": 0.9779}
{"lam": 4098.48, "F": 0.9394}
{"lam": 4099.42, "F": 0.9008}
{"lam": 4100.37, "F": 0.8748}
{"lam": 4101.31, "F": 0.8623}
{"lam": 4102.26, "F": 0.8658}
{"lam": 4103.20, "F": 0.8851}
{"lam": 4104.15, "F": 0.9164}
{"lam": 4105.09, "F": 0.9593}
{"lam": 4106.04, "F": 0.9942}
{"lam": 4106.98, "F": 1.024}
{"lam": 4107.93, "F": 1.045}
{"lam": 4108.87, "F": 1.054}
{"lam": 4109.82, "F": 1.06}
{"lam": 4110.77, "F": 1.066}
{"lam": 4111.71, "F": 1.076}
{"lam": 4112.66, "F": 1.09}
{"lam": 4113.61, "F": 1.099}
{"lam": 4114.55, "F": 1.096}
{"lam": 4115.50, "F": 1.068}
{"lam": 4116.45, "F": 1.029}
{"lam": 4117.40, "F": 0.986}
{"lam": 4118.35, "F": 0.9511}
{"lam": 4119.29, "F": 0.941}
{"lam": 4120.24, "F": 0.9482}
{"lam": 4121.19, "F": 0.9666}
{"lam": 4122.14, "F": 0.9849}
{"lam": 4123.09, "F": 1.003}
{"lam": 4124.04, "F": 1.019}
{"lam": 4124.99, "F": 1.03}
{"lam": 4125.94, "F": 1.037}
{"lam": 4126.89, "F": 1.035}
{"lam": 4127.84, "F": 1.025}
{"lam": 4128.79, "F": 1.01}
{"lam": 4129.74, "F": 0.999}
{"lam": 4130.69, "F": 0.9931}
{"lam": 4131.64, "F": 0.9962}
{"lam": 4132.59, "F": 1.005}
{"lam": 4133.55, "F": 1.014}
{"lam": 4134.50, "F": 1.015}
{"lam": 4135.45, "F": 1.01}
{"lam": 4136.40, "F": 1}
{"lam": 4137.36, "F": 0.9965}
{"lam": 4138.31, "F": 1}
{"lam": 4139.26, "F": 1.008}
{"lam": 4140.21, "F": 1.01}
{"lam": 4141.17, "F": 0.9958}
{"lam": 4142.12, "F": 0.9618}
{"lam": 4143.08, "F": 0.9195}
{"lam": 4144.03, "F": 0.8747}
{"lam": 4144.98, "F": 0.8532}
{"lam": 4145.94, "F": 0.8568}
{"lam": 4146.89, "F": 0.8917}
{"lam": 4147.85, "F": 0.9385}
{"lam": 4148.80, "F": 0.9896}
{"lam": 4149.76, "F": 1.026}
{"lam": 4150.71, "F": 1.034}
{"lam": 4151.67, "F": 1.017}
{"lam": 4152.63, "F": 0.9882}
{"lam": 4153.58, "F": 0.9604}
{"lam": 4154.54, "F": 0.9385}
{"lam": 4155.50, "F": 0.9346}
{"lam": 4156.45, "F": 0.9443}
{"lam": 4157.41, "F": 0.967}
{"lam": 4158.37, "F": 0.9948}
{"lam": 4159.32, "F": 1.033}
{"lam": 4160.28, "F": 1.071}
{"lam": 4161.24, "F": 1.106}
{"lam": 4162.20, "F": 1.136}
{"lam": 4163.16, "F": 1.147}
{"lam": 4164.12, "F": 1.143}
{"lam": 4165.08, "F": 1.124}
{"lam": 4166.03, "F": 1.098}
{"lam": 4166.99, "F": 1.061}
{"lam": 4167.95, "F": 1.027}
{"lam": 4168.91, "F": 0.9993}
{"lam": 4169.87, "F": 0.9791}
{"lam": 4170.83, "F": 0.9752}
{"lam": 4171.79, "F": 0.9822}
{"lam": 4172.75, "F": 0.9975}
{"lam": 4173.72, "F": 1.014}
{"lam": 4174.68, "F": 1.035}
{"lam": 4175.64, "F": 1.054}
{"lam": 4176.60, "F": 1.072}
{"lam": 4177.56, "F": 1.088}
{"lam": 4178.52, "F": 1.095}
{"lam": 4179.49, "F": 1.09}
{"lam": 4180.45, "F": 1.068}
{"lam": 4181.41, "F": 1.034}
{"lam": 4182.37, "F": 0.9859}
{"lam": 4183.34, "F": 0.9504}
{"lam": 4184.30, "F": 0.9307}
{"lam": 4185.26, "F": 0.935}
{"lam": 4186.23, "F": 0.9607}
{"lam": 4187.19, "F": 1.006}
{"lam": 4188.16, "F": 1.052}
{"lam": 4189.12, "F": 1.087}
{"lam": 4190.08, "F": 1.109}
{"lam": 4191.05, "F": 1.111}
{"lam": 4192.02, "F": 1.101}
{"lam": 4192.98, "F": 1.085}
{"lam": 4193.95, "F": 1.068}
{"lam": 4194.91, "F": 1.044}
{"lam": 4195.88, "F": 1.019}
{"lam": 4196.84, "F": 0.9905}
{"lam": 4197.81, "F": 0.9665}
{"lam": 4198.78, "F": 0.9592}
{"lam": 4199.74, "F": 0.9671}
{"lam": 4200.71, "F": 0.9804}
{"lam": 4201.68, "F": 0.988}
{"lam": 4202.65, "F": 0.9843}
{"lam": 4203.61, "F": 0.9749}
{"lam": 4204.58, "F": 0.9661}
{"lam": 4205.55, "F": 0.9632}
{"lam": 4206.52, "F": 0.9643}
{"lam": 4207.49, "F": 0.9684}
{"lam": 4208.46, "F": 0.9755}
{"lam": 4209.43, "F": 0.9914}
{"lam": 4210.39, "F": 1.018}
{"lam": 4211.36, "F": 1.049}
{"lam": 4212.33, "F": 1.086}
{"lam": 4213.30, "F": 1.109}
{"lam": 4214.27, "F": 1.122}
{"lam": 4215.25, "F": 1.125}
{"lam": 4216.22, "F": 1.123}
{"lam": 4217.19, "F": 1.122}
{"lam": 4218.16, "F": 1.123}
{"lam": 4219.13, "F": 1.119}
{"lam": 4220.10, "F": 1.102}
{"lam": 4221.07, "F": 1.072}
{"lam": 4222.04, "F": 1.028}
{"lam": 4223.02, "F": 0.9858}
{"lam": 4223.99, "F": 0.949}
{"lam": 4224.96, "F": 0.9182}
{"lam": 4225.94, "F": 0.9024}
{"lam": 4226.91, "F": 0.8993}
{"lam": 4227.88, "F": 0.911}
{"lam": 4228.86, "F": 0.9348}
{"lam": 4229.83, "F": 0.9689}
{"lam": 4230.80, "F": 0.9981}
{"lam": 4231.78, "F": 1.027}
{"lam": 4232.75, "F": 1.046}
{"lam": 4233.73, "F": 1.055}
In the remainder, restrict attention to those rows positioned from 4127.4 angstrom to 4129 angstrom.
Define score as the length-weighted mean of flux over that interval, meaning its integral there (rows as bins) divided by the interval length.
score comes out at 1.02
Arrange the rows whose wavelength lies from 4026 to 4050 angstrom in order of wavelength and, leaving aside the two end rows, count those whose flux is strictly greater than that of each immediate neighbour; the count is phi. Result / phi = 0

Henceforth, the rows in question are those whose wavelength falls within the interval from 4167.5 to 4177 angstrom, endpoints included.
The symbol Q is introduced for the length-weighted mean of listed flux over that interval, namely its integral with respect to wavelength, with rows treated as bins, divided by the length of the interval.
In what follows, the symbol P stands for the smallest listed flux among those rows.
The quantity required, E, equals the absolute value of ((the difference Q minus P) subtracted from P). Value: 0.938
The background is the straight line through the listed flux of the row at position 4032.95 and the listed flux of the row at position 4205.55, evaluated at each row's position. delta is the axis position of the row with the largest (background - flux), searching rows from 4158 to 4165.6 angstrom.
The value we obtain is 4158.37 angstrom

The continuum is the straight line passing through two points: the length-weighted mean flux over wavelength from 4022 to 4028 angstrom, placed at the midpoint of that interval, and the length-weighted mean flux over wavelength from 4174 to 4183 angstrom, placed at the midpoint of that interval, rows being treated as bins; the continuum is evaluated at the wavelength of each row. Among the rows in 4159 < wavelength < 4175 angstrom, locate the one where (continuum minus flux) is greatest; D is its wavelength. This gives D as 4170.83 angstrom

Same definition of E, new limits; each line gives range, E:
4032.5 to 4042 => 0.978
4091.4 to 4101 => 0.740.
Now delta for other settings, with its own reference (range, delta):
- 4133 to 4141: 4137.36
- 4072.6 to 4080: 4076.83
